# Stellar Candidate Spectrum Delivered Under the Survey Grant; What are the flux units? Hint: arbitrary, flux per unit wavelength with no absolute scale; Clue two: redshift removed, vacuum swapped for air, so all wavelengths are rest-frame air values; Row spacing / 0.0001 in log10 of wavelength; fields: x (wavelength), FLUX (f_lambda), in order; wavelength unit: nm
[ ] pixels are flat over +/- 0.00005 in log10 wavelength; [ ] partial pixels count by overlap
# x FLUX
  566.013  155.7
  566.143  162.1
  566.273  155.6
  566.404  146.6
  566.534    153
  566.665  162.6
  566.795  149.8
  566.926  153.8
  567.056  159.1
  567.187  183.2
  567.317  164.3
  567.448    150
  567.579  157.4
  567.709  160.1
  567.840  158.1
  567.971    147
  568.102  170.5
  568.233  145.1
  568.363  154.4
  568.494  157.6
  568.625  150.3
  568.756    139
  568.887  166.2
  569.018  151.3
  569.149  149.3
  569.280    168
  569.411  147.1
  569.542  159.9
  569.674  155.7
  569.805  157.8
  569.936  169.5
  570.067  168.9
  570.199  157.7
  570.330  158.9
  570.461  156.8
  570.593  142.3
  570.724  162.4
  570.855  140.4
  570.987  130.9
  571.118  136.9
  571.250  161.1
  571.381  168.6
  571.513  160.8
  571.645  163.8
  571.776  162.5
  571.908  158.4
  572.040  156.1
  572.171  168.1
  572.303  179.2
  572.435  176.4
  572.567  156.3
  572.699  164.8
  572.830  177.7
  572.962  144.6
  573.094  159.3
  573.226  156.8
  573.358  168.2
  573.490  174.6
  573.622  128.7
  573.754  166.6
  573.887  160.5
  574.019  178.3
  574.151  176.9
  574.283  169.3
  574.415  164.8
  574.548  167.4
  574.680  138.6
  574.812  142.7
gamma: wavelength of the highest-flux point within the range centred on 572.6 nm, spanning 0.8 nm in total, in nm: 572.303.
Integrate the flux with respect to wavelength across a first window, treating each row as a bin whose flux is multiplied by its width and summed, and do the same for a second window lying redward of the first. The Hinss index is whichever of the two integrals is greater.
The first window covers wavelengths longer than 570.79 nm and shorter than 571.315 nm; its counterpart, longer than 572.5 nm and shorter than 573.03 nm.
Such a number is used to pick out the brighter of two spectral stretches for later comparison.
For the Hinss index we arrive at 85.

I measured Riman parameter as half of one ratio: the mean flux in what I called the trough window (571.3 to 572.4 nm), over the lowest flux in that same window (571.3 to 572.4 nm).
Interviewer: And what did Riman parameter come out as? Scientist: 0.528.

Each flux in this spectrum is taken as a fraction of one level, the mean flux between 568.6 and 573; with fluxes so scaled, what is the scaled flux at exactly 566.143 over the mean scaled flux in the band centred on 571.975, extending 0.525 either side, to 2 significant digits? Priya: 0.98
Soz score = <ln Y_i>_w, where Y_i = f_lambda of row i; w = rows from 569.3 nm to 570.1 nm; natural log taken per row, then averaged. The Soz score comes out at 5.07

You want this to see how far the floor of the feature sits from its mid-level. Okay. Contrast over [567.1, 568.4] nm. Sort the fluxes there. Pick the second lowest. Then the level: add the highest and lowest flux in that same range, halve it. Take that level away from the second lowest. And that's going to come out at -17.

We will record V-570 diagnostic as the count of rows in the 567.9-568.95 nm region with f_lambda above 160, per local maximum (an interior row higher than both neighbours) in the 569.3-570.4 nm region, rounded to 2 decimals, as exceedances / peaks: 1.00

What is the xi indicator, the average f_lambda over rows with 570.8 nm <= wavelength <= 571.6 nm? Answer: 150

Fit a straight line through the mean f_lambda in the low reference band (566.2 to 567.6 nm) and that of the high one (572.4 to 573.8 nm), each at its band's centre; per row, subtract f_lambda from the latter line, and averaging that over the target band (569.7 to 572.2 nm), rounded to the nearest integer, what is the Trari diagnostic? 3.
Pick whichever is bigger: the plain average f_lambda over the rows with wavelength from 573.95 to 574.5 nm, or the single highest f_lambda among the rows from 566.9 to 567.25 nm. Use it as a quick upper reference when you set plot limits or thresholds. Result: 183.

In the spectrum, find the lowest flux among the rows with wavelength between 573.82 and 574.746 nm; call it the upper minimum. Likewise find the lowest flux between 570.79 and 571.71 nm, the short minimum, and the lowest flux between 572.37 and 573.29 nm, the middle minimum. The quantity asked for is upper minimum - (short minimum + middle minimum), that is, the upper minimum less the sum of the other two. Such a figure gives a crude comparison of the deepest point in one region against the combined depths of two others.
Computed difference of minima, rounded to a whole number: -137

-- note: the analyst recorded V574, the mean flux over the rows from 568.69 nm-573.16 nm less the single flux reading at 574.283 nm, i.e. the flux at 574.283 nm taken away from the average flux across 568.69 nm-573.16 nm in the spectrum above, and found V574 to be -11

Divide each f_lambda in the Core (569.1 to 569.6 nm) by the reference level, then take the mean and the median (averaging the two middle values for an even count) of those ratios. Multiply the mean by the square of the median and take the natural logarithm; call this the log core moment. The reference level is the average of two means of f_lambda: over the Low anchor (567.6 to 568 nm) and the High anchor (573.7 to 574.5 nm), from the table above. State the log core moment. -0.14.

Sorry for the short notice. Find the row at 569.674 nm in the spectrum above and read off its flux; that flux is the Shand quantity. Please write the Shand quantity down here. 155.7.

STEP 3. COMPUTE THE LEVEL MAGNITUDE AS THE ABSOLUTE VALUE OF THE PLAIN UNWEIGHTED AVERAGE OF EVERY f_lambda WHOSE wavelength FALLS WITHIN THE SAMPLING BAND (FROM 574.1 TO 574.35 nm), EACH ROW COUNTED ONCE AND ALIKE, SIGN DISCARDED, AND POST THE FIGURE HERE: 173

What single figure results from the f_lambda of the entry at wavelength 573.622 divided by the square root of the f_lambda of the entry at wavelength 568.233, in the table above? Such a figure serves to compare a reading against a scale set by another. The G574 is 10.7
